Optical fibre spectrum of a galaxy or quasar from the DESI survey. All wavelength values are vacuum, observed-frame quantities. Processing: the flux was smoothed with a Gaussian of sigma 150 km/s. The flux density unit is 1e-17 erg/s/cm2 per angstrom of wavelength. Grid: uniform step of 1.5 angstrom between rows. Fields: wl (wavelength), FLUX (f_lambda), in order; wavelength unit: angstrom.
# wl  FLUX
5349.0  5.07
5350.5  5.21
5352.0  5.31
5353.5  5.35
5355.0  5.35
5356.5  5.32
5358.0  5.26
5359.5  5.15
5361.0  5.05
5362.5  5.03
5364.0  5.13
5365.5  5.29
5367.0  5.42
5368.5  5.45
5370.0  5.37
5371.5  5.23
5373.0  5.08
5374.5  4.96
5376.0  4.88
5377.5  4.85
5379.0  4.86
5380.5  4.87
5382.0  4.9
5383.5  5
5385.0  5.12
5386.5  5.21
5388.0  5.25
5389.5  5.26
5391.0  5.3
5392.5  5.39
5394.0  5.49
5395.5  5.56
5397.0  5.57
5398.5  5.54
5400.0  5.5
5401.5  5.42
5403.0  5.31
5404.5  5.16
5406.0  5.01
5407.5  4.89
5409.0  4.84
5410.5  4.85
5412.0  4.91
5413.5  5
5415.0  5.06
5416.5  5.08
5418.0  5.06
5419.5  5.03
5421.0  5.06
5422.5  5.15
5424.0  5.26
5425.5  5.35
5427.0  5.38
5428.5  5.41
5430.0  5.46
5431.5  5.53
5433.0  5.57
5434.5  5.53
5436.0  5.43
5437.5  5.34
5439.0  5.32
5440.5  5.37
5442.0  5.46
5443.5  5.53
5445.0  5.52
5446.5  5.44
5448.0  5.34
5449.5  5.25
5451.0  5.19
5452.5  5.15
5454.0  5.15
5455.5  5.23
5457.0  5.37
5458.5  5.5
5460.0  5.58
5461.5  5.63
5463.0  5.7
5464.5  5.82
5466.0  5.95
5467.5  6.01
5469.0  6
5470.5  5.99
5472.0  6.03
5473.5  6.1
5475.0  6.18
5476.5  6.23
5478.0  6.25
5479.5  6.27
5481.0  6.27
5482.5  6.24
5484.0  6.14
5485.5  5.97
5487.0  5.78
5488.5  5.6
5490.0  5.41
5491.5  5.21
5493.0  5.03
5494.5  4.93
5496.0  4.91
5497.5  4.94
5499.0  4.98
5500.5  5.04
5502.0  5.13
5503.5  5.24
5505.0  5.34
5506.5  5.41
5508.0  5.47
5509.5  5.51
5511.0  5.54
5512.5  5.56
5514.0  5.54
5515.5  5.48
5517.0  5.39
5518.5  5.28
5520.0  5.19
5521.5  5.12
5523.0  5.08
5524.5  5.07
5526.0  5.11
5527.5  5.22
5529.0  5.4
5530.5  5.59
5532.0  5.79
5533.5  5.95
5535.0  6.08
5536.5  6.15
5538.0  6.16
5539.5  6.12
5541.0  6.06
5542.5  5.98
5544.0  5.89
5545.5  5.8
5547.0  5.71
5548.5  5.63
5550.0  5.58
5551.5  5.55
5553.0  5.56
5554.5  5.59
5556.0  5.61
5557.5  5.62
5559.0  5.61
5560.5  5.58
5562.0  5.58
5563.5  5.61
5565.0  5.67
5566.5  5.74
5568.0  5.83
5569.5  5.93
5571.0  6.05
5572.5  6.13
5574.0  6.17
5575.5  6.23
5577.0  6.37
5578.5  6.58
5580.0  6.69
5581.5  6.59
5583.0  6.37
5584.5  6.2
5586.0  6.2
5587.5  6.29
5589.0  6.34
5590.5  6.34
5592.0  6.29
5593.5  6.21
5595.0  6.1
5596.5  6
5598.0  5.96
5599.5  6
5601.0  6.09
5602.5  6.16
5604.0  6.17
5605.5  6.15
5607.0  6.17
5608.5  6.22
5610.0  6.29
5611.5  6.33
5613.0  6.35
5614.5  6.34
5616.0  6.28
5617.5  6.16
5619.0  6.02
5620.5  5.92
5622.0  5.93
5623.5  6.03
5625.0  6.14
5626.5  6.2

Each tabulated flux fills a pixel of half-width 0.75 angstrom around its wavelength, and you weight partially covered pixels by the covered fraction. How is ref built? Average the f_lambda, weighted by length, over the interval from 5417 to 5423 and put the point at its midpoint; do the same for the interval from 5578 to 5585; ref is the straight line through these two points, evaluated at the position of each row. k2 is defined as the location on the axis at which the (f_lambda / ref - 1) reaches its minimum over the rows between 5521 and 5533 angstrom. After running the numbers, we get 5524.5 angstrom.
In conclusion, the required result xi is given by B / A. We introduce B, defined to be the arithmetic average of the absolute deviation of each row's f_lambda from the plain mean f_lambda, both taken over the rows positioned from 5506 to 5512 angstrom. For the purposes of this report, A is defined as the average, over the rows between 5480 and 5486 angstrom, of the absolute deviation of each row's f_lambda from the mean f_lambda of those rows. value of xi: 0.4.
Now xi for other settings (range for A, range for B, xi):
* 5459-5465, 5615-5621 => 1.6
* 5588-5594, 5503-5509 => 1.7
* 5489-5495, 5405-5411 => 0.3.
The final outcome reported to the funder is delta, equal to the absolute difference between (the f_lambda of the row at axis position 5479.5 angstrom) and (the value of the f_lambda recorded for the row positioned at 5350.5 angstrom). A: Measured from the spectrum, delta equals 1.06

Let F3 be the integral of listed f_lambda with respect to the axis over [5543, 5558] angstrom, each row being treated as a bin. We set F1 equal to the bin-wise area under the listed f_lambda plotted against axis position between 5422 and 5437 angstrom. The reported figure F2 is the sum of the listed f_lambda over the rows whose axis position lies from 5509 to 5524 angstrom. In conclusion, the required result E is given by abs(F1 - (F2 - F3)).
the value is 112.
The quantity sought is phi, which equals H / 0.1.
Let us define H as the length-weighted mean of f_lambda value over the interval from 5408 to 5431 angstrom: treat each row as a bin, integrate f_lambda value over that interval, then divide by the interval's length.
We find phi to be 51.3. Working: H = 5.1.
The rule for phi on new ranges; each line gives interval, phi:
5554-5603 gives 60.5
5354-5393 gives 51.5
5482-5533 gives 53.7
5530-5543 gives 59.9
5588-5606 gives 61.5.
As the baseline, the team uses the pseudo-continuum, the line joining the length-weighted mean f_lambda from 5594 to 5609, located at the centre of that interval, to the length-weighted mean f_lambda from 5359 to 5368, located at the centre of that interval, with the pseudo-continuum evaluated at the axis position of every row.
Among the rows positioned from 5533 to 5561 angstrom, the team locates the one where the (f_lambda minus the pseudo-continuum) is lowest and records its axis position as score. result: 5560.5 angstrom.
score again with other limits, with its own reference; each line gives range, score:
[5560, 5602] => 5562.0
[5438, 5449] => 5448.0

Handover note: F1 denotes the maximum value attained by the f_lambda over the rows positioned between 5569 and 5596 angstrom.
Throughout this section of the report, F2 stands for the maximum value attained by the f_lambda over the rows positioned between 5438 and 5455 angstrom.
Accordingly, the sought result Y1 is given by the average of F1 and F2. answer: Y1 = 6.11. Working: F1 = 6.69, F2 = 5.53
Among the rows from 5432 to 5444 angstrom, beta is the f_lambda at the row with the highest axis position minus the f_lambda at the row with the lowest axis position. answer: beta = -0.04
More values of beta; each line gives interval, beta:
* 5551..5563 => 0.03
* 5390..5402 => 0.12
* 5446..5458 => -0.07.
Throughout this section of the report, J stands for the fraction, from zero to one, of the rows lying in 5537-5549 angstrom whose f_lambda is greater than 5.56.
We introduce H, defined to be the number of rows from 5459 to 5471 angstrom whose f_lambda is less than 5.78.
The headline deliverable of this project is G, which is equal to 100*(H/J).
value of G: 300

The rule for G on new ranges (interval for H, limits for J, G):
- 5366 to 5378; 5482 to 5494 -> 1280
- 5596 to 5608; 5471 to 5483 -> 0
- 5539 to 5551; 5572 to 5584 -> 300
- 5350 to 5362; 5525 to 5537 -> 1280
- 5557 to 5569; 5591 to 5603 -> 700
